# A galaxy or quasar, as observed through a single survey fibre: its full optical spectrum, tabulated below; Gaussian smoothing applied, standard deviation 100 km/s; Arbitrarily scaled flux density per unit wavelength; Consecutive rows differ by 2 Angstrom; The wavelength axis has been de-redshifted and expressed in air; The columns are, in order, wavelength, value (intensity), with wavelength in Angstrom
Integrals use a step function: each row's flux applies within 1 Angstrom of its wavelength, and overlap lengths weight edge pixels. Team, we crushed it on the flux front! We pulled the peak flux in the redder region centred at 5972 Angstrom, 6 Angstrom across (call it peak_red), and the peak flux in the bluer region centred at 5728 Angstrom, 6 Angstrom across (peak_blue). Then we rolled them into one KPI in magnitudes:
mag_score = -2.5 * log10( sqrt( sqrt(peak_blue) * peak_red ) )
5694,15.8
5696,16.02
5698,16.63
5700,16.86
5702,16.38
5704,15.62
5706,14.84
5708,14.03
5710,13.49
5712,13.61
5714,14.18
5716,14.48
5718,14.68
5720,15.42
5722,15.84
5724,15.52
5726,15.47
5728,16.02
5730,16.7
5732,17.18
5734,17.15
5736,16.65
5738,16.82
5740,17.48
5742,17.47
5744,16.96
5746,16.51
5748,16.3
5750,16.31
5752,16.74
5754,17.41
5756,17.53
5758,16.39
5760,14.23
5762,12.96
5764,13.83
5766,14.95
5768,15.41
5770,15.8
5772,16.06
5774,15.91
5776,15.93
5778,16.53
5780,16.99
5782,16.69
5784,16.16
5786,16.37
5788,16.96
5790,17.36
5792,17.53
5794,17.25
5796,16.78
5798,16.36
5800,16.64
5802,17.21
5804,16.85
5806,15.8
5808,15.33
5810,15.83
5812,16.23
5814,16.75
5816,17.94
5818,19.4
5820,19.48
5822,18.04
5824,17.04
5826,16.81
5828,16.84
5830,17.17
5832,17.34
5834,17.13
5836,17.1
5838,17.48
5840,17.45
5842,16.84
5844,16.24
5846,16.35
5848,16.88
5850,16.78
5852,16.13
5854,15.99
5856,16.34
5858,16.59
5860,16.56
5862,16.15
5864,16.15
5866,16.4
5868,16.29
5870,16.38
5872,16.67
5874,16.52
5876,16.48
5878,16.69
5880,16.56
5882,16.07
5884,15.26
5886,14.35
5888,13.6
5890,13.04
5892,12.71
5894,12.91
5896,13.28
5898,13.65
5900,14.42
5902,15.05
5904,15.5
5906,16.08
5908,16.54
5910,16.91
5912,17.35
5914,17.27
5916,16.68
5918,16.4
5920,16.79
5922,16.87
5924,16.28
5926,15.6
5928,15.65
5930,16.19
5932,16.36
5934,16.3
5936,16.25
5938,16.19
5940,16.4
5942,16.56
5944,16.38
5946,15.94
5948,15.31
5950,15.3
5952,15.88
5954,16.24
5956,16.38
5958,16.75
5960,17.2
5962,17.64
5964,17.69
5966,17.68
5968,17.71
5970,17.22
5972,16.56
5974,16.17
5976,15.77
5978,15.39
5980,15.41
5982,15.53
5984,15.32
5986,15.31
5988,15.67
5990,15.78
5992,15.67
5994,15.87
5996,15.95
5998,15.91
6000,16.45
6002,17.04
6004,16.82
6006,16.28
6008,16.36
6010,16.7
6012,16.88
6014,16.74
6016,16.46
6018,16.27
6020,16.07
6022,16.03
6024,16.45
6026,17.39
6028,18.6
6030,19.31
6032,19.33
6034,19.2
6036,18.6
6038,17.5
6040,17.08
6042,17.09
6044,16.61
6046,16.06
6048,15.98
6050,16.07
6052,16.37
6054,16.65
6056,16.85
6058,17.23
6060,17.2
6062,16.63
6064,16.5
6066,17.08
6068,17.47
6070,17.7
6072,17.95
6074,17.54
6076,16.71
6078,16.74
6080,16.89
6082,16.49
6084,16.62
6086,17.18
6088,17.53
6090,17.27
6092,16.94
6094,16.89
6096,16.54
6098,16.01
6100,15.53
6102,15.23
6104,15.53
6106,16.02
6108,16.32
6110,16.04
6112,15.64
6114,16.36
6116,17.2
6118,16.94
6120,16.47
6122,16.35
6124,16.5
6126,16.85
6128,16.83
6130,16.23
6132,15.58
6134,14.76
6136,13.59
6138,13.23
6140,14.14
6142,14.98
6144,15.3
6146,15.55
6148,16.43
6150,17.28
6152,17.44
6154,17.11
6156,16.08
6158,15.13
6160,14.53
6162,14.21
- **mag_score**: -2.309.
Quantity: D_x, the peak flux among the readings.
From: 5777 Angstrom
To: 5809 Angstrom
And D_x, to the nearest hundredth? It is 17.53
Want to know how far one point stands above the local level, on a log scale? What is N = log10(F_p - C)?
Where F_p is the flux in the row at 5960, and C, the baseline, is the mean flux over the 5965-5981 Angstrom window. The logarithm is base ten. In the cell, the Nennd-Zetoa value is -0.15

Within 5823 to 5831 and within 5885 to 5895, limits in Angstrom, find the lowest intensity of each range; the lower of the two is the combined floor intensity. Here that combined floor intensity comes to 12.7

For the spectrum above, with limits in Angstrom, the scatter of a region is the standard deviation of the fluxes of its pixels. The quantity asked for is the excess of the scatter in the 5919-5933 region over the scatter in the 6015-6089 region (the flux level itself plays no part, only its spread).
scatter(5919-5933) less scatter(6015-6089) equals -0.4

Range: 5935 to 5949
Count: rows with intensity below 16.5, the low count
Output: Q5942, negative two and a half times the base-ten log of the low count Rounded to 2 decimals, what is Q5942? -1.95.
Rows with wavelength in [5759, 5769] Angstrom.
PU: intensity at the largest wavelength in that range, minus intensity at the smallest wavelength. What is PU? 1.2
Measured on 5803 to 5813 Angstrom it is -0.6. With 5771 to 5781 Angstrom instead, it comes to 0.9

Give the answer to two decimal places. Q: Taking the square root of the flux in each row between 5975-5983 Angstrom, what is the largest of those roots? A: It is 3.97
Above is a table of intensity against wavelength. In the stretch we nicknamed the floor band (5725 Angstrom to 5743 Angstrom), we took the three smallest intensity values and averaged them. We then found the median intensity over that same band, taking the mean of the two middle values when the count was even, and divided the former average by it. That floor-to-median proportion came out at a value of 0.95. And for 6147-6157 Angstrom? 0.97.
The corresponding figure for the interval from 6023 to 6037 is 0.94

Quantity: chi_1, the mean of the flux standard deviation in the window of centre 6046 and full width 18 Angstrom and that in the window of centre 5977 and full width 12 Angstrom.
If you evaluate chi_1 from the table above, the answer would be 0.5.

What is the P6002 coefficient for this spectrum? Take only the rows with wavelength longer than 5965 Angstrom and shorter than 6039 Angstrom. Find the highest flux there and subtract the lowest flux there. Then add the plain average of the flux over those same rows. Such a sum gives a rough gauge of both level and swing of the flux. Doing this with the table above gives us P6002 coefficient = 20.7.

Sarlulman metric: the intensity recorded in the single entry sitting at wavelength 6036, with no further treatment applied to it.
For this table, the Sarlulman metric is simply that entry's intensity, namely 18.6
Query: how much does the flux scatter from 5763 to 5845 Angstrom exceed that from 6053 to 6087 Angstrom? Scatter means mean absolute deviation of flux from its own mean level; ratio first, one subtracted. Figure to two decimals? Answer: 0.98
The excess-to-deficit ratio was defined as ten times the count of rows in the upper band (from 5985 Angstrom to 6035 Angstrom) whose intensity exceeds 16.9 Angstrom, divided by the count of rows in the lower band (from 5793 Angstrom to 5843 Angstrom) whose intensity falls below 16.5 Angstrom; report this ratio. 12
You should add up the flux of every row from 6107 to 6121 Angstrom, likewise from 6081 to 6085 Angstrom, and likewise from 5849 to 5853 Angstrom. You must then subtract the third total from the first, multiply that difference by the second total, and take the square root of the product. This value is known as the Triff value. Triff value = 52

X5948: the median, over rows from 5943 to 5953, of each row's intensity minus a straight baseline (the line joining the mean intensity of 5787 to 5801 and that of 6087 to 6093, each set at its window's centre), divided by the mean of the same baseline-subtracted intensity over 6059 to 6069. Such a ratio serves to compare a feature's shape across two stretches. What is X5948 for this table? 5.0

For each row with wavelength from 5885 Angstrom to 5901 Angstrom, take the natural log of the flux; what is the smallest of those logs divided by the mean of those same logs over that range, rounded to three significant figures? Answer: 0.977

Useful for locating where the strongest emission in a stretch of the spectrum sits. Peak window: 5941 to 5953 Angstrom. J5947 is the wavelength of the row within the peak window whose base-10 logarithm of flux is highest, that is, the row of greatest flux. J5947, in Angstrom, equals 5942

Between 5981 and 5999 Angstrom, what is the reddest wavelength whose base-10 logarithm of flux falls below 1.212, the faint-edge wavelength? 5998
